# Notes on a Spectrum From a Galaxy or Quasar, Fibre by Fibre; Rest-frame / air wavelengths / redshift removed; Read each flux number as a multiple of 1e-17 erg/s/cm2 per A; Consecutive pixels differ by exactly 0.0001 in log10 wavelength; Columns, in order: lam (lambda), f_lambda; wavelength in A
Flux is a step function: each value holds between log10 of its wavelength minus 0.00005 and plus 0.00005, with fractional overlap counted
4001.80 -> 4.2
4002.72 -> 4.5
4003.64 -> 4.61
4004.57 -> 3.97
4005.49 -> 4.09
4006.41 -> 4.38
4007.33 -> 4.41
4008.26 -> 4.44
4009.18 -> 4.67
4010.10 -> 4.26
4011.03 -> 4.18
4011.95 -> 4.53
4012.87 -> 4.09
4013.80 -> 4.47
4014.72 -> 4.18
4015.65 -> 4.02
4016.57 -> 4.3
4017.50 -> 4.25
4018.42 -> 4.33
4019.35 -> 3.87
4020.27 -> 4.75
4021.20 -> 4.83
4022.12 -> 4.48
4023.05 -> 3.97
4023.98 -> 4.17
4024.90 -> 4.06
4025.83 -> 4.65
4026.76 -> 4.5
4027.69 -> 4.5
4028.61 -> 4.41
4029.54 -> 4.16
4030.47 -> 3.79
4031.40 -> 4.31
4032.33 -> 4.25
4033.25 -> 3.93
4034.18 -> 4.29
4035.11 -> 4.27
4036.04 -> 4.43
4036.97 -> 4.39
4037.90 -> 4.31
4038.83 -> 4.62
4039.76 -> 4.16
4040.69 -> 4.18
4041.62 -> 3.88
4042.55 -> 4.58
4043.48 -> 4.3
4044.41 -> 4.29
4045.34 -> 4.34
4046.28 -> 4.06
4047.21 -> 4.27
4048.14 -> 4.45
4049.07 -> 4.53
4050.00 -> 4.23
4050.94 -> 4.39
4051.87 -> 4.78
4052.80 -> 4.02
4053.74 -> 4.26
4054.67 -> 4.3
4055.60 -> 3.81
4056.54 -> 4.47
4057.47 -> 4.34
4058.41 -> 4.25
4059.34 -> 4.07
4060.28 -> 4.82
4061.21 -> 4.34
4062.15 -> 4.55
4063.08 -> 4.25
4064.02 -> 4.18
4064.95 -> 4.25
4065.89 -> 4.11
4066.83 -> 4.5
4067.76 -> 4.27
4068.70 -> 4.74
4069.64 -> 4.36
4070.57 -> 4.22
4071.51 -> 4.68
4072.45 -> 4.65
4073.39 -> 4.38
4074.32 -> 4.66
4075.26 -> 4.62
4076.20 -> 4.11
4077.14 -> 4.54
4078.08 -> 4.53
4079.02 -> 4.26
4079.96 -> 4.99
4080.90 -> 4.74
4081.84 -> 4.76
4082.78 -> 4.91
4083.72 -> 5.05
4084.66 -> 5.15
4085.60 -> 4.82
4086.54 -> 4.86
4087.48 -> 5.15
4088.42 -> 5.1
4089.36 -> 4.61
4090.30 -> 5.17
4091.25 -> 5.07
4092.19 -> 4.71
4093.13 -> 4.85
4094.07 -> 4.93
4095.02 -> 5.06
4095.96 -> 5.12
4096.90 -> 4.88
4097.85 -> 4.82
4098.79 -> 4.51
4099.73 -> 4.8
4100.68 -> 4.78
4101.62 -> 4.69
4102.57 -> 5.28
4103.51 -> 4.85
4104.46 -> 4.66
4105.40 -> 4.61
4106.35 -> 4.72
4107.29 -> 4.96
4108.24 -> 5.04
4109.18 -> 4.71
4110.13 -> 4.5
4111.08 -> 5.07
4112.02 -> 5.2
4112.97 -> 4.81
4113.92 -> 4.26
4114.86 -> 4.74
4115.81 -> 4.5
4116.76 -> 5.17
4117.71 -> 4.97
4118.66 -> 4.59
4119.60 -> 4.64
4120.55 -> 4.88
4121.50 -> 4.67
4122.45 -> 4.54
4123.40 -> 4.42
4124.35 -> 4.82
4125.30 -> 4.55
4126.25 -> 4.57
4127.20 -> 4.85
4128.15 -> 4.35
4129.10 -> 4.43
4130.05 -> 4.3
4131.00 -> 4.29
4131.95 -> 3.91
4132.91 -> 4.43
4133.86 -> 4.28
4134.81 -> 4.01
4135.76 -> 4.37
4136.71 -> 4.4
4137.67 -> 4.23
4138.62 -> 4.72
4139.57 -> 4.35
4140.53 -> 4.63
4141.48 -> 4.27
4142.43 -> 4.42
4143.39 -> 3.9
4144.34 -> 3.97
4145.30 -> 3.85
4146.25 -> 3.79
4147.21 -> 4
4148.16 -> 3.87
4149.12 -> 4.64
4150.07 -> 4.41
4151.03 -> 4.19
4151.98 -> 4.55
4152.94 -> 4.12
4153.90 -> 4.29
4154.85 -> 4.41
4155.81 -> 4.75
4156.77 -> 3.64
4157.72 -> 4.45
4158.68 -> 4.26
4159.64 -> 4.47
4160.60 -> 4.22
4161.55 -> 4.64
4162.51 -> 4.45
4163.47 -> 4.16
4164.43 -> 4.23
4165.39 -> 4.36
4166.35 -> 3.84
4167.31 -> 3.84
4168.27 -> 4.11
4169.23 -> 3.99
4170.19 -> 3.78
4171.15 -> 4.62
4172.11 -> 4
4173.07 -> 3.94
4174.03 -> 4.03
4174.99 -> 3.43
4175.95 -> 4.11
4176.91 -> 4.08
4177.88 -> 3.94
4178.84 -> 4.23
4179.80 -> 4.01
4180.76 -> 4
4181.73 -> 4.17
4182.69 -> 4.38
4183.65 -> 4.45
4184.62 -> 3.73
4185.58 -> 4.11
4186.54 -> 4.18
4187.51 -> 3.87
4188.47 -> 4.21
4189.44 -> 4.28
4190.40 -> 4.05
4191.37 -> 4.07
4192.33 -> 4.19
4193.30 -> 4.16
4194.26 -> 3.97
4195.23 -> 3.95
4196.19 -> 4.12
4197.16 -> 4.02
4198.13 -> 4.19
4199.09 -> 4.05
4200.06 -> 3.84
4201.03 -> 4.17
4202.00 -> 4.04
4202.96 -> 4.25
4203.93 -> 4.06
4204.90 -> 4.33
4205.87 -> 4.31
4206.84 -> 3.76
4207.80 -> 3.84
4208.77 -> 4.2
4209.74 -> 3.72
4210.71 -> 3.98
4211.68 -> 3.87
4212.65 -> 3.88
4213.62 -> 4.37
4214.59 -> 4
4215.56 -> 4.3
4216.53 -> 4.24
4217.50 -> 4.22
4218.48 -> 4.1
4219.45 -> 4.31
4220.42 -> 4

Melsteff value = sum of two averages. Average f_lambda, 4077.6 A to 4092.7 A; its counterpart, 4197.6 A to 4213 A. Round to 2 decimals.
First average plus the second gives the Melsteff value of 8.90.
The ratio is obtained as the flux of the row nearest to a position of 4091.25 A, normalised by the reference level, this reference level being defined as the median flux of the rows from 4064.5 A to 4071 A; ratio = 1.19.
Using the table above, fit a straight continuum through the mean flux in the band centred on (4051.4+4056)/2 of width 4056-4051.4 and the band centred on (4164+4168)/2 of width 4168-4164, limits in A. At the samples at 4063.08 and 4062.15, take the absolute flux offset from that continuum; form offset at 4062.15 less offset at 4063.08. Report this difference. 0.30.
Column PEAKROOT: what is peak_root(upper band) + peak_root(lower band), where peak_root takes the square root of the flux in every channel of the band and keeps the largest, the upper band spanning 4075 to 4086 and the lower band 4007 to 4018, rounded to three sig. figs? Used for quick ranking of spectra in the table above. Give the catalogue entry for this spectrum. 4.43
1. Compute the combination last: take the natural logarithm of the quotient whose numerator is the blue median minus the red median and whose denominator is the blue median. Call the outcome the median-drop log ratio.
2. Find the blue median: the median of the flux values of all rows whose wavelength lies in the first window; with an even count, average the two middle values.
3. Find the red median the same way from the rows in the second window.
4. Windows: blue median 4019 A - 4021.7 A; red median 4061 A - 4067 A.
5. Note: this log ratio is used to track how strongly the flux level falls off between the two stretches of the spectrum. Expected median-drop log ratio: -2.3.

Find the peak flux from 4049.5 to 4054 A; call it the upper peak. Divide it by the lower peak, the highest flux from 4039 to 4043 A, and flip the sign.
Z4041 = -1.04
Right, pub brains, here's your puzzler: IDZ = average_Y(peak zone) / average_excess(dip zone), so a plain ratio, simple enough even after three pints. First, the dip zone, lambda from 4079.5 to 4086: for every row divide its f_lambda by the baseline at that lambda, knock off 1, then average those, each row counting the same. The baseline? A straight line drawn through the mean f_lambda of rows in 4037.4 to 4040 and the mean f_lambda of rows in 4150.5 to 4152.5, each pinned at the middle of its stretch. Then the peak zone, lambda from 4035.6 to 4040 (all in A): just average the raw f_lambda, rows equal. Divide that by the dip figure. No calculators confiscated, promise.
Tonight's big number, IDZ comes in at 35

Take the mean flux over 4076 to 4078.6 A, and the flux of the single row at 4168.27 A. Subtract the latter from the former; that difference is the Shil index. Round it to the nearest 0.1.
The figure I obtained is 0.3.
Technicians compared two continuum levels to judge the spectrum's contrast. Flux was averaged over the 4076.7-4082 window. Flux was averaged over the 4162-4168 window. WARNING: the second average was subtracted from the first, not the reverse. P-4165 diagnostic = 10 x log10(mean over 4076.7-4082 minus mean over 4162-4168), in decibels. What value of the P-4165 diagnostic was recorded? -3.1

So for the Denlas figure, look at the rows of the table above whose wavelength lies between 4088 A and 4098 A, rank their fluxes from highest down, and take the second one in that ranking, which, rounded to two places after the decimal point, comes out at 5.12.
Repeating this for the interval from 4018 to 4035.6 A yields 4.75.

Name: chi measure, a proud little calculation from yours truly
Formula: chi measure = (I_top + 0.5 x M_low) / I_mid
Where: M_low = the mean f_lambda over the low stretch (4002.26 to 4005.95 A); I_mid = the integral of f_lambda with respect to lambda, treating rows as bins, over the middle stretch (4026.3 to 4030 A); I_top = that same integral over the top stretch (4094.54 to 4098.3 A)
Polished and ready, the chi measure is 1.28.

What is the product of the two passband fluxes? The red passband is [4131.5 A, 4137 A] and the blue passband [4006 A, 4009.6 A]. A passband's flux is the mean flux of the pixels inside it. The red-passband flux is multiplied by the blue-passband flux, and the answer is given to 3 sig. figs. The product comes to 18.9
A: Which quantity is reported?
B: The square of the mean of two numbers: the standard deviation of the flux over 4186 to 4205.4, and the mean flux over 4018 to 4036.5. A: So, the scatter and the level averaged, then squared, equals 4.9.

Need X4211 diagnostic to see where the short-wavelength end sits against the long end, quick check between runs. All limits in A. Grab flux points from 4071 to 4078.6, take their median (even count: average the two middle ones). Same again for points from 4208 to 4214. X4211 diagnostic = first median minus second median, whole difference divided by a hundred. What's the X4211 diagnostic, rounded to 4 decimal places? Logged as 0.0065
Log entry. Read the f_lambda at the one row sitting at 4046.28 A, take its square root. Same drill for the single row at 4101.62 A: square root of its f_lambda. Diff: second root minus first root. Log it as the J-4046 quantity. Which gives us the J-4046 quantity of 0.15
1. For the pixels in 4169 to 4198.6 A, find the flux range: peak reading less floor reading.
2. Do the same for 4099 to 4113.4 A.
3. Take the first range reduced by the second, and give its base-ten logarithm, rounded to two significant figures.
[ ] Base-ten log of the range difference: -0.39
